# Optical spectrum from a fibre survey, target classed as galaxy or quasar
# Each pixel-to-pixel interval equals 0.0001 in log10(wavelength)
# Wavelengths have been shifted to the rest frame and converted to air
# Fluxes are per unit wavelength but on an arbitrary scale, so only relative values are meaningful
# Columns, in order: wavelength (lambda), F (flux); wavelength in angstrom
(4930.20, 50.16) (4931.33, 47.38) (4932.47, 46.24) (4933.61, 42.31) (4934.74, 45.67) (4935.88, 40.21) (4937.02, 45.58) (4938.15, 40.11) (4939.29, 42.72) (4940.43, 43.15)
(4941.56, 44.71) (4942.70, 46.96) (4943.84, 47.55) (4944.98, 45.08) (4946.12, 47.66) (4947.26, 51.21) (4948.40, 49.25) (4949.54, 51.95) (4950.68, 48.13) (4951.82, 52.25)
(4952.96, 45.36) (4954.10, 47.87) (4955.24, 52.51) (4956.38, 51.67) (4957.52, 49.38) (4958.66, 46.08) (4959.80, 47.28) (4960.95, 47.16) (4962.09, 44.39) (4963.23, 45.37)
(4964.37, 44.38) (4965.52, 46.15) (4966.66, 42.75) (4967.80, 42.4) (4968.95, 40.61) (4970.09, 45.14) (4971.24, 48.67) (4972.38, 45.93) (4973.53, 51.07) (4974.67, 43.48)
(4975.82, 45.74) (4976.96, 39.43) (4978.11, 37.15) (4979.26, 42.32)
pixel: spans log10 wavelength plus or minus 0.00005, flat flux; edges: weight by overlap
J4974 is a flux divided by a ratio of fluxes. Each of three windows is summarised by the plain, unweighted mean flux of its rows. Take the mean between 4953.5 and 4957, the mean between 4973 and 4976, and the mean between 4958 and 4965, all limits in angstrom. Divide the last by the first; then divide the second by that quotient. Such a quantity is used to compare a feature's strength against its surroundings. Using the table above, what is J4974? 51.8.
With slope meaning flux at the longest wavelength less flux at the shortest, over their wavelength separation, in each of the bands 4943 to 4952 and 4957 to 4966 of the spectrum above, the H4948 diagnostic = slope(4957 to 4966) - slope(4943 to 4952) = -1.0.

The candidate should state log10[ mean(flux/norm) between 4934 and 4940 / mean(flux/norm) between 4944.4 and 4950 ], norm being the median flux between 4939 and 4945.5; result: -0.058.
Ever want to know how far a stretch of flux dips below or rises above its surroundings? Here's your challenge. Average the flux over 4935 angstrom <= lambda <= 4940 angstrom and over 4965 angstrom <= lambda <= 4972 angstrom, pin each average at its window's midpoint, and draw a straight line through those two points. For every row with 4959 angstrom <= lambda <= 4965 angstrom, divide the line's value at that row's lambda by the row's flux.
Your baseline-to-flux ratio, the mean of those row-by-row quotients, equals 0.96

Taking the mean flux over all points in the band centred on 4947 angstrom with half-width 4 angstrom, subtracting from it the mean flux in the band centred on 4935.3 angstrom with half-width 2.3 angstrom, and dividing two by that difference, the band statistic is 0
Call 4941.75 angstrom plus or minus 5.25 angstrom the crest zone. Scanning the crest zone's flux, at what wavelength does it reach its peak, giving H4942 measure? 4946.12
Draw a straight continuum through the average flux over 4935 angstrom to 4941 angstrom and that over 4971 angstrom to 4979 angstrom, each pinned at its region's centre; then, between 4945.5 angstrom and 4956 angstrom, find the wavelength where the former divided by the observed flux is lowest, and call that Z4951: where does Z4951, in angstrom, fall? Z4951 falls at 4955.24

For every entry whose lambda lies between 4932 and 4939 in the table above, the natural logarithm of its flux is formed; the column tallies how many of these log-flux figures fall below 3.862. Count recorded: 6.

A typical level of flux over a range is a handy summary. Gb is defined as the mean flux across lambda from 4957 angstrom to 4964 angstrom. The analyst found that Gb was 46.6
